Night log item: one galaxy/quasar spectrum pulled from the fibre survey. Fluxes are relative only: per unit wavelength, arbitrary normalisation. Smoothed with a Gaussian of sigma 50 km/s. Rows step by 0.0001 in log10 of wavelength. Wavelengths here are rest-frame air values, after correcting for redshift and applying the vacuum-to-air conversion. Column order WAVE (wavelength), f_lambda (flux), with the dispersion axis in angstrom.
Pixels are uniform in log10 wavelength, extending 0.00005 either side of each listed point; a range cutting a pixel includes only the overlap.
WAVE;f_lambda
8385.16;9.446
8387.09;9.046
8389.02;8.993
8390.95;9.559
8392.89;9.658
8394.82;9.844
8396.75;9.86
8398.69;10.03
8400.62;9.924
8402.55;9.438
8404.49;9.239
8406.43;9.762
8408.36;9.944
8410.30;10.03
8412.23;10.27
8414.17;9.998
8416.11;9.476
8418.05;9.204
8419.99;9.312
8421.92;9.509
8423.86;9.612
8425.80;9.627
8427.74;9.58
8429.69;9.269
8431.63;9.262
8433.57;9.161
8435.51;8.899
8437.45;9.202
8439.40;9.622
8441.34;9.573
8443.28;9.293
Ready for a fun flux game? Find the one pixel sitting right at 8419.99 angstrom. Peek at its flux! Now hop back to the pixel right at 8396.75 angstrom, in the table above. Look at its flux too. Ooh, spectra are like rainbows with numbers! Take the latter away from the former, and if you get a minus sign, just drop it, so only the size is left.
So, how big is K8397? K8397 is 0.55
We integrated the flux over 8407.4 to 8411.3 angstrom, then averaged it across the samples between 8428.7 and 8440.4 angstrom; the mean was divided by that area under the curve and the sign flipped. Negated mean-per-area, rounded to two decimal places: -0.24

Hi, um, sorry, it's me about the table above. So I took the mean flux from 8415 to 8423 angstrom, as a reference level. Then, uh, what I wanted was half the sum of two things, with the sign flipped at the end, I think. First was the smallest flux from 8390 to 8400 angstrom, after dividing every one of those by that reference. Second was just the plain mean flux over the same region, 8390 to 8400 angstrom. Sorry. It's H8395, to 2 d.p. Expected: -5.40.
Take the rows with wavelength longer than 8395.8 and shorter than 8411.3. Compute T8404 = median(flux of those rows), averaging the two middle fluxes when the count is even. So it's 9.89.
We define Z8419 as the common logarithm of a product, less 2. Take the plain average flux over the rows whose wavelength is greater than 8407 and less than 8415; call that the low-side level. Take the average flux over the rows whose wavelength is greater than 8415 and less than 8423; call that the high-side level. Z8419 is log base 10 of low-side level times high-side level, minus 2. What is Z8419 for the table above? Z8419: -0.025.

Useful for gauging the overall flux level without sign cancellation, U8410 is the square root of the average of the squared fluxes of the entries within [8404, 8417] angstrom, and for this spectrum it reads 9.8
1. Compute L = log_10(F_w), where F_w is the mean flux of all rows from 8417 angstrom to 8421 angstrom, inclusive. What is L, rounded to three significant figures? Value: 0.967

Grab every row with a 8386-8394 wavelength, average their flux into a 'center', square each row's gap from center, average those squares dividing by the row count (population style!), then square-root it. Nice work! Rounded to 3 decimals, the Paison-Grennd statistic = 0.297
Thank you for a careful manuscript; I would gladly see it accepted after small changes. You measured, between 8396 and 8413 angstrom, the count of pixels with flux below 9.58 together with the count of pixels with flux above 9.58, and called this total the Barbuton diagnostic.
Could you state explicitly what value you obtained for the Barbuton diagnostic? 9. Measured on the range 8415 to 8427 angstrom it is 6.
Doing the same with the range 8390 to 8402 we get 6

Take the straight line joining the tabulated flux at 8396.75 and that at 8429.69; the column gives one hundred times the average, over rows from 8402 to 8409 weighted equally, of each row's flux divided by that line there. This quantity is 99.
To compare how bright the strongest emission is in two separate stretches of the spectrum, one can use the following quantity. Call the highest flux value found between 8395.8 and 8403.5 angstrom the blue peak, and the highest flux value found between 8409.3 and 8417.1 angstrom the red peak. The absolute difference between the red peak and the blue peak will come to 0.24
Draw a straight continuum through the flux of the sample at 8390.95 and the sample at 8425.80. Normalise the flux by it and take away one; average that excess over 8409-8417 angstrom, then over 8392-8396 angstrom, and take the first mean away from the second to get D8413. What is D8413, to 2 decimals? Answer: -0.02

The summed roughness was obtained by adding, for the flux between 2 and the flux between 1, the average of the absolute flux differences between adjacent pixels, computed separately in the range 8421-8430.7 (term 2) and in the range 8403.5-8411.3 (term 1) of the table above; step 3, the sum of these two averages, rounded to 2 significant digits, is 0.38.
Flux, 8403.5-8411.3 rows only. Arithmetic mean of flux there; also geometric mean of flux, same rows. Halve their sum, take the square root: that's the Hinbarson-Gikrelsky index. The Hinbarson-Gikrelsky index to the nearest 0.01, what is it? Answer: 3.12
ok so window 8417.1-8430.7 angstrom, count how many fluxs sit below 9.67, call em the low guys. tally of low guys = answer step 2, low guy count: 7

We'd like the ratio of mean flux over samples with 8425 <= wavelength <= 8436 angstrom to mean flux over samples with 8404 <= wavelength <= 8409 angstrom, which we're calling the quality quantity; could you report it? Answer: 0.96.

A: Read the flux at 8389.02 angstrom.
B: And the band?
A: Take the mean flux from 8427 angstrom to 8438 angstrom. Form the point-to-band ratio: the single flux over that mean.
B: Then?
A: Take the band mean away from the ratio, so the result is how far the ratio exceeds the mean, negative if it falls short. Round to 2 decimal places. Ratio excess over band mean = -8.25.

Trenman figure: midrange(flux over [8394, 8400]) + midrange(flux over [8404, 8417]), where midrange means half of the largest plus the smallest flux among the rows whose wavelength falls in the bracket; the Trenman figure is 19.7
